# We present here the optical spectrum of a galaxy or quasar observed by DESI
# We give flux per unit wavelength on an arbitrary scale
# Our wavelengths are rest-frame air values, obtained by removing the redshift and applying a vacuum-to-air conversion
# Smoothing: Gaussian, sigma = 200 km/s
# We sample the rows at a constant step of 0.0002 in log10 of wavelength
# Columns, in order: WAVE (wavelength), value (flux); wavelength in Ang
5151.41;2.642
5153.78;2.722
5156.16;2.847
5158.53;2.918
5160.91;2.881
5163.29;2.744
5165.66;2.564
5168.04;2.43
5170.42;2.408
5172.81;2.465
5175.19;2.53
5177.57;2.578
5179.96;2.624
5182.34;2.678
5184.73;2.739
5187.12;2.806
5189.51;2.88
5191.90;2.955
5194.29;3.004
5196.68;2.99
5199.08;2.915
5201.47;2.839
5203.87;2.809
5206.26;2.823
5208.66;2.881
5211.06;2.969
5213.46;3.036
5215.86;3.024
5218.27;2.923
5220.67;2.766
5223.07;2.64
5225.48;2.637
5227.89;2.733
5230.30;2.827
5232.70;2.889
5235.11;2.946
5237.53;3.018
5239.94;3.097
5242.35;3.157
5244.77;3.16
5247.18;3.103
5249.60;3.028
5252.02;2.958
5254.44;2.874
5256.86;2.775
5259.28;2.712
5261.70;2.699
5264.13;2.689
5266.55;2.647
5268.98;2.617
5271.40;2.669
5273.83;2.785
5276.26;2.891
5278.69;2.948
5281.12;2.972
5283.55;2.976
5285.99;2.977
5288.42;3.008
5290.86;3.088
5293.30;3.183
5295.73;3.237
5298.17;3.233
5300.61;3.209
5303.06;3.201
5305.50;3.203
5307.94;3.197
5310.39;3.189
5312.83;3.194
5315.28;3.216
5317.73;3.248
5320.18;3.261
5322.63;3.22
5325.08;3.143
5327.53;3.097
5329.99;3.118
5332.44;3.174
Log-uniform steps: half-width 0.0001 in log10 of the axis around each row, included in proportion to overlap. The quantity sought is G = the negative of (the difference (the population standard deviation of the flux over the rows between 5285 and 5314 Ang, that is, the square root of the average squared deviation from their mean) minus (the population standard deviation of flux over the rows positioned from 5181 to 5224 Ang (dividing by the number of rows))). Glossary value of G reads 0.03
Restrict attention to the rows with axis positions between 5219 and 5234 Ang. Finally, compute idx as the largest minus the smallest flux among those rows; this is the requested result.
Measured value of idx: 0.25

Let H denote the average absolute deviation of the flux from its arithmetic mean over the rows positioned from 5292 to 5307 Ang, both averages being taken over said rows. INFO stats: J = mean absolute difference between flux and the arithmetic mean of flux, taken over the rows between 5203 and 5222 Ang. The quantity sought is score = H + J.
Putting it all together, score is 0.100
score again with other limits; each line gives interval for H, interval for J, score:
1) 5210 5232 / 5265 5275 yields 0.185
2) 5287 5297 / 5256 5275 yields 0.125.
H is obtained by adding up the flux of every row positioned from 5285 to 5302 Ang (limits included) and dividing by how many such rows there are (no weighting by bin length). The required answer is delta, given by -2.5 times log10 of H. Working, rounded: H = 3.13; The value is -1.24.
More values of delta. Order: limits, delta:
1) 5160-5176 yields -1.03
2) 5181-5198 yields -1.14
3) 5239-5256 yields -1.21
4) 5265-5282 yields -1.11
